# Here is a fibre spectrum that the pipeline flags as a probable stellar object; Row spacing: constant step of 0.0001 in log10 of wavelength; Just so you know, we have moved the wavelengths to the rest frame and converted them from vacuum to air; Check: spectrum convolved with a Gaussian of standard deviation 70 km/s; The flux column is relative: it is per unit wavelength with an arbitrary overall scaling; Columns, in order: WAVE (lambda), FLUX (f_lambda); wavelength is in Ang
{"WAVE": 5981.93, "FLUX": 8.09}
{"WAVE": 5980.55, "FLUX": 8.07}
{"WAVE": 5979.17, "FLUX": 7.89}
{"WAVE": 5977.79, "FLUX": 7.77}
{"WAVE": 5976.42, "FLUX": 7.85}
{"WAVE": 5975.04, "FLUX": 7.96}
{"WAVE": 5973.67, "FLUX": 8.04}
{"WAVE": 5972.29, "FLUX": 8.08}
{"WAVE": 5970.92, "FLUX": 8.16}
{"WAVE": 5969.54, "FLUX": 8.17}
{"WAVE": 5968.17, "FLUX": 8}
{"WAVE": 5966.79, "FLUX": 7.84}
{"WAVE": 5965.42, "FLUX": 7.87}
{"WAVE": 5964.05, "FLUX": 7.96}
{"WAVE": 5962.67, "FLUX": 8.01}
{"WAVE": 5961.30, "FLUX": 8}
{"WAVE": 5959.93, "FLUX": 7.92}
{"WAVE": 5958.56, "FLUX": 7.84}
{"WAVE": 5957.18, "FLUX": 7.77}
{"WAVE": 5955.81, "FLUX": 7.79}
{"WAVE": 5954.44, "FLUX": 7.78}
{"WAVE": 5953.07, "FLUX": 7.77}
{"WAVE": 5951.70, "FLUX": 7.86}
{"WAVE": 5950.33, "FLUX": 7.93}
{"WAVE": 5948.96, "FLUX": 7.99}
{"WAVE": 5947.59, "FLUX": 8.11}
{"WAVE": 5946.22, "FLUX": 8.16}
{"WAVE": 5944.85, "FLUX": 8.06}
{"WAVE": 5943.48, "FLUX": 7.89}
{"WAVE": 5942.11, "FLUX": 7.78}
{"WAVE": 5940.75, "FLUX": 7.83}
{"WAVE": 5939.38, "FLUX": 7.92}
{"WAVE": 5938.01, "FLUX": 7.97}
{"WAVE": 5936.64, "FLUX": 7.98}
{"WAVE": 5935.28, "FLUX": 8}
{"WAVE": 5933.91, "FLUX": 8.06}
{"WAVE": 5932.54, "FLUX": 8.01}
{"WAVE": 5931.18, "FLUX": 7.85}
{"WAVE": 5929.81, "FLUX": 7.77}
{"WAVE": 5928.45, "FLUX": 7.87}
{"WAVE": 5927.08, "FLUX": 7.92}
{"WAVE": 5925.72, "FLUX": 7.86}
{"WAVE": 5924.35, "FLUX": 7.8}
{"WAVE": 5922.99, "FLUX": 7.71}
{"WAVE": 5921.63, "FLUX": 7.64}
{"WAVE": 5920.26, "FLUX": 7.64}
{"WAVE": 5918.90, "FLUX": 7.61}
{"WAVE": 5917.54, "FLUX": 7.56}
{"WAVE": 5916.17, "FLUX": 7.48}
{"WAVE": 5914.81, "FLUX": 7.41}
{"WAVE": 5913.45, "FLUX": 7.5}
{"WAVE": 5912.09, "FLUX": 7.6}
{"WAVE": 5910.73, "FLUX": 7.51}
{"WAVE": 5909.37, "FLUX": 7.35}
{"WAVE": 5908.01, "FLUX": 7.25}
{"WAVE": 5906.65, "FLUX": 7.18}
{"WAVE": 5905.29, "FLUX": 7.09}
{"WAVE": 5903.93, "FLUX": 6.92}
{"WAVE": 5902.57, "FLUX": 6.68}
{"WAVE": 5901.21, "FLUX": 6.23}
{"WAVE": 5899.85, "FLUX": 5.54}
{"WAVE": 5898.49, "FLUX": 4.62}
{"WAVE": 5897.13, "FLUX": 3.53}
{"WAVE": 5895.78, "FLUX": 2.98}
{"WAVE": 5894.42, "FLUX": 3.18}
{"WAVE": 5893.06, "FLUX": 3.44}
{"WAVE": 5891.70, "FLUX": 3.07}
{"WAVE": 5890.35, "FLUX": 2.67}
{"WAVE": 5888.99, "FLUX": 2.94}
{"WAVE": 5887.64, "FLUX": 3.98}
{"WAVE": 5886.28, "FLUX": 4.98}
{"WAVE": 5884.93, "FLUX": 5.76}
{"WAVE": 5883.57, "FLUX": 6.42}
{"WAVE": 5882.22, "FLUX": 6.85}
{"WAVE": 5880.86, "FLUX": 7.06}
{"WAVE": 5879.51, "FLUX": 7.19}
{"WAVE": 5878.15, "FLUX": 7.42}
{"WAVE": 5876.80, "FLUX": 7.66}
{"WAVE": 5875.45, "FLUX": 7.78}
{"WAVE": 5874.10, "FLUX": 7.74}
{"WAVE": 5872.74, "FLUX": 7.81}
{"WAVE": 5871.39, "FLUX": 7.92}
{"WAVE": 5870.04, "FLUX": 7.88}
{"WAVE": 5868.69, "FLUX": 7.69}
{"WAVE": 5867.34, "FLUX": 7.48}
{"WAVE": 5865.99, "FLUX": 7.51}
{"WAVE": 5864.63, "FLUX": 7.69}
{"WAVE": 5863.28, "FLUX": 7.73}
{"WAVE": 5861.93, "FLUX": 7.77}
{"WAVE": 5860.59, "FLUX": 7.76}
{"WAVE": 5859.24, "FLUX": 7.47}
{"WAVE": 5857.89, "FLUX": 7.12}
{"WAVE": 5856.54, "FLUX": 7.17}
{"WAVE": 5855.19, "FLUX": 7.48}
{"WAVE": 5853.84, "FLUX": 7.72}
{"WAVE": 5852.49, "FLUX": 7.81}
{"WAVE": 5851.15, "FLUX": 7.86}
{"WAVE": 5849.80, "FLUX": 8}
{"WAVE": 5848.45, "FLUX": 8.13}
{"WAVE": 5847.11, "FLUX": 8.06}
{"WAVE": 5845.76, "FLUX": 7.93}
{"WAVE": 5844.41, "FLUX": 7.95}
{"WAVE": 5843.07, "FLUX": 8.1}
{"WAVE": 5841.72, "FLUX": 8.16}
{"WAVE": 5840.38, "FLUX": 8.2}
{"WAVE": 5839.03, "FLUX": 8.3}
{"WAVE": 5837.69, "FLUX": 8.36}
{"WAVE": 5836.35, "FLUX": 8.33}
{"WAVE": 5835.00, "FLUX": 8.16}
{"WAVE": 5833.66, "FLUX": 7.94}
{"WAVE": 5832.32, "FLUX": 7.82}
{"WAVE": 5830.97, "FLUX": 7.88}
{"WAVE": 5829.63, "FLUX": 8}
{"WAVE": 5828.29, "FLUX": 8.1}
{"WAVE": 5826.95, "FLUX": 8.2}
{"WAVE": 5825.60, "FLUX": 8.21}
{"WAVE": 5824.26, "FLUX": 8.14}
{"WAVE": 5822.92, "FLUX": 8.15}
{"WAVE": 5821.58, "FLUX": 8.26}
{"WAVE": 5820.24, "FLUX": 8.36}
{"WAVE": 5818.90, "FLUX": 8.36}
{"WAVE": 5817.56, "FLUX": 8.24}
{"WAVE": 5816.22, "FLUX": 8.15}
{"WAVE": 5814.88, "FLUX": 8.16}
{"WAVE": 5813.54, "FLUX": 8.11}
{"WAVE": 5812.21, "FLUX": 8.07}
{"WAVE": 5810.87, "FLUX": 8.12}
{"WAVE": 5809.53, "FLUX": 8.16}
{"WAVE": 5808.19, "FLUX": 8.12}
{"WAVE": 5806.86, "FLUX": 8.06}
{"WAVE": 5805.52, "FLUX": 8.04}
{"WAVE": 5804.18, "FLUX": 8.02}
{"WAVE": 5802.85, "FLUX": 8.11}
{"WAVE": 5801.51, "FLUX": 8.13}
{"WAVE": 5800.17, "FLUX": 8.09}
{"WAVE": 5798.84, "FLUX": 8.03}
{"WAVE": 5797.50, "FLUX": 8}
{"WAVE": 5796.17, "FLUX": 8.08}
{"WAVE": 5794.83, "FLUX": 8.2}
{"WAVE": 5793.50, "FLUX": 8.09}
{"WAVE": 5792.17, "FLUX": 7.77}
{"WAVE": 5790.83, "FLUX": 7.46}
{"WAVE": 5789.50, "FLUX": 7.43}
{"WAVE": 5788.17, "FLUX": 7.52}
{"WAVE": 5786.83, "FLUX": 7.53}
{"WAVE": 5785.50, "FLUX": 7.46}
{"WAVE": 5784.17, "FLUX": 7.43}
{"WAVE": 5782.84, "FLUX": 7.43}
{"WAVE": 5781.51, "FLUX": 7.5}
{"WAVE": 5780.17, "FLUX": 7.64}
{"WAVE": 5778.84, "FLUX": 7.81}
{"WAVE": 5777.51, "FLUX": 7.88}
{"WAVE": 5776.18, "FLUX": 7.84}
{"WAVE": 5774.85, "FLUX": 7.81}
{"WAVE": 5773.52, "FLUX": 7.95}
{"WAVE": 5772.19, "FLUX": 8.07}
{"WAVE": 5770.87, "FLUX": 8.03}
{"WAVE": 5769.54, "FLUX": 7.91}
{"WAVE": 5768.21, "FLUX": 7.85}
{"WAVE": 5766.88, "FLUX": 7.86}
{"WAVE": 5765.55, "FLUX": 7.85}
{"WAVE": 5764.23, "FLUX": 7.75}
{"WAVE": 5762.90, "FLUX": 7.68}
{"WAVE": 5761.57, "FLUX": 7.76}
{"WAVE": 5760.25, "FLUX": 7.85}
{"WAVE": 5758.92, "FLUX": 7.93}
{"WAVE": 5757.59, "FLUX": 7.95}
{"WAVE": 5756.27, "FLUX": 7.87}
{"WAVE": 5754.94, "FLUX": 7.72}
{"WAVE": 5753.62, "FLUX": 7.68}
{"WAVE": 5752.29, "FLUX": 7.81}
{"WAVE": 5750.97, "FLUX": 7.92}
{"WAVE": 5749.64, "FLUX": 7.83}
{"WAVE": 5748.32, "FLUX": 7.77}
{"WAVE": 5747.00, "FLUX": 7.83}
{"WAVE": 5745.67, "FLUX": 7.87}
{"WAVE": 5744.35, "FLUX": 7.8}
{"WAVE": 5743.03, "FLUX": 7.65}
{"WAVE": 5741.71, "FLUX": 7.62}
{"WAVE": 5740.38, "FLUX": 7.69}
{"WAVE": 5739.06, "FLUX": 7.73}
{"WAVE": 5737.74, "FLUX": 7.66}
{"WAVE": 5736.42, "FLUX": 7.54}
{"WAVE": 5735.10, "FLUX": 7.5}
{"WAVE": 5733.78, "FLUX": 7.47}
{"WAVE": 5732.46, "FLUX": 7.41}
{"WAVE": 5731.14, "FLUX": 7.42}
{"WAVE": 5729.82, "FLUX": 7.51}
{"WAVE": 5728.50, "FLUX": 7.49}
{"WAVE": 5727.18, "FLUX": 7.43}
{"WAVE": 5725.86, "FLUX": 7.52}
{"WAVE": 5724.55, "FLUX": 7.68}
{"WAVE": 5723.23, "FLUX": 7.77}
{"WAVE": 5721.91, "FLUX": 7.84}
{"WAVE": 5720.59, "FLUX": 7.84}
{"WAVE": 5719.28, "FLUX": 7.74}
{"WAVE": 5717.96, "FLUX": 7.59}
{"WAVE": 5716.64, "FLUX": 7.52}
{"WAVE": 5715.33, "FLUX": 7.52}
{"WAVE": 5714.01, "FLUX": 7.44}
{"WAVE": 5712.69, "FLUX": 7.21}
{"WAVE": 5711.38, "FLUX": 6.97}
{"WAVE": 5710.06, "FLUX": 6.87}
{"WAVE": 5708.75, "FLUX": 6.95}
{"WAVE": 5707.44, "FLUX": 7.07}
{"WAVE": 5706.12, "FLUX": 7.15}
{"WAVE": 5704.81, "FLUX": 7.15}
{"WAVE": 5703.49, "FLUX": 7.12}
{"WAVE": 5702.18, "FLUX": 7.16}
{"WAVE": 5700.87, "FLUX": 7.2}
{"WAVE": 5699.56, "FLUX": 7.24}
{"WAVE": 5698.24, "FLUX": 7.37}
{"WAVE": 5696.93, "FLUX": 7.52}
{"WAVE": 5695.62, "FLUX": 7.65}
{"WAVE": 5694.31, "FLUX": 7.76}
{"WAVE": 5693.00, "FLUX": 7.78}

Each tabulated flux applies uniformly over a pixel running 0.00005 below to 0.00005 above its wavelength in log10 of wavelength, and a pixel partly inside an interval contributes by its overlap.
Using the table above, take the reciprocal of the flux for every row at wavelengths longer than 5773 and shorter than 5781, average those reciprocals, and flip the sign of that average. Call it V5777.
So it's -0.128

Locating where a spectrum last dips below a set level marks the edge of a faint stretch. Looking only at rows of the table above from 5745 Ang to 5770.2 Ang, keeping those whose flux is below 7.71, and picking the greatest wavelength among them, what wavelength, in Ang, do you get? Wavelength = 5762.90 Ang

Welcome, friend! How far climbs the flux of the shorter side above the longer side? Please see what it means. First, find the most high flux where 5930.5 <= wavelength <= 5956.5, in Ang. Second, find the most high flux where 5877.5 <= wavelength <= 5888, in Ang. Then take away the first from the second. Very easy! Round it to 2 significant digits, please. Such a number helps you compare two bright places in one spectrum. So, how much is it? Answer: -0.74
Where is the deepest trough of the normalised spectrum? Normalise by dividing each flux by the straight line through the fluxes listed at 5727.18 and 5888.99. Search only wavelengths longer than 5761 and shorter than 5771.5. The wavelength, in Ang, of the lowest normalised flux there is 5762.90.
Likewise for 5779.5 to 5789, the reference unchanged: 5782.84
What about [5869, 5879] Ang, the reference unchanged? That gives 5870.04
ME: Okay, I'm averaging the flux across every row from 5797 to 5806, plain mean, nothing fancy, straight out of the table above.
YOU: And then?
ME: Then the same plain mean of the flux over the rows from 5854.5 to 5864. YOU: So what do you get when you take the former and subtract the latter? 0.6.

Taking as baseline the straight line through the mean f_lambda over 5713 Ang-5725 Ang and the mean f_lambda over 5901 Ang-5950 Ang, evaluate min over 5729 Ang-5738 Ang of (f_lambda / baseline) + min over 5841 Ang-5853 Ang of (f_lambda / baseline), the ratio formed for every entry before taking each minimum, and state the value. 1.99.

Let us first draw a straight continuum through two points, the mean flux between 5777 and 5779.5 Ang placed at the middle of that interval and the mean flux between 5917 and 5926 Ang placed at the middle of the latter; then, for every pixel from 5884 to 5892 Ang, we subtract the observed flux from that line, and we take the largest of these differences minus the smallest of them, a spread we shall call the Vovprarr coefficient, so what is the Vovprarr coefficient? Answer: 3.1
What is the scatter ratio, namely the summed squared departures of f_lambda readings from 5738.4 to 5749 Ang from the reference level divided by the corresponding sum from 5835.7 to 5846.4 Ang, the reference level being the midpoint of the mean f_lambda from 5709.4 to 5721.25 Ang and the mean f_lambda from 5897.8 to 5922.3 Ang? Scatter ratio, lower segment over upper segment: 0.3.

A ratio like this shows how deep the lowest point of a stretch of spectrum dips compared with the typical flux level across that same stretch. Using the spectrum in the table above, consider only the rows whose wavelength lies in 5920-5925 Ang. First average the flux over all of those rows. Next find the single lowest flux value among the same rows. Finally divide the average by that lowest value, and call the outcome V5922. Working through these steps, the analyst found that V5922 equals 1.01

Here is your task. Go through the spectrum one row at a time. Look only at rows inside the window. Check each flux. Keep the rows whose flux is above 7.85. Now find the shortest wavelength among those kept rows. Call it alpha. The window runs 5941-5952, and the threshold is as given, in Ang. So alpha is 5943.48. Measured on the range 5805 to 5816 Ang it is 5805.52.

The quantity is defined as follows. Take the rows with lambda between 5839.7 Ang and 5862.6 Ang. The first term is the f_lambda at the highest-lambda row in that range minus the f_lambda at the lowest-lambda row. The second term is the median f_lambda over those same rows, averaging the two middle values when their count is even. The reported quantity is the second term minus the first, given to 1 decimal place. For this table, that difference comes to 8.3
